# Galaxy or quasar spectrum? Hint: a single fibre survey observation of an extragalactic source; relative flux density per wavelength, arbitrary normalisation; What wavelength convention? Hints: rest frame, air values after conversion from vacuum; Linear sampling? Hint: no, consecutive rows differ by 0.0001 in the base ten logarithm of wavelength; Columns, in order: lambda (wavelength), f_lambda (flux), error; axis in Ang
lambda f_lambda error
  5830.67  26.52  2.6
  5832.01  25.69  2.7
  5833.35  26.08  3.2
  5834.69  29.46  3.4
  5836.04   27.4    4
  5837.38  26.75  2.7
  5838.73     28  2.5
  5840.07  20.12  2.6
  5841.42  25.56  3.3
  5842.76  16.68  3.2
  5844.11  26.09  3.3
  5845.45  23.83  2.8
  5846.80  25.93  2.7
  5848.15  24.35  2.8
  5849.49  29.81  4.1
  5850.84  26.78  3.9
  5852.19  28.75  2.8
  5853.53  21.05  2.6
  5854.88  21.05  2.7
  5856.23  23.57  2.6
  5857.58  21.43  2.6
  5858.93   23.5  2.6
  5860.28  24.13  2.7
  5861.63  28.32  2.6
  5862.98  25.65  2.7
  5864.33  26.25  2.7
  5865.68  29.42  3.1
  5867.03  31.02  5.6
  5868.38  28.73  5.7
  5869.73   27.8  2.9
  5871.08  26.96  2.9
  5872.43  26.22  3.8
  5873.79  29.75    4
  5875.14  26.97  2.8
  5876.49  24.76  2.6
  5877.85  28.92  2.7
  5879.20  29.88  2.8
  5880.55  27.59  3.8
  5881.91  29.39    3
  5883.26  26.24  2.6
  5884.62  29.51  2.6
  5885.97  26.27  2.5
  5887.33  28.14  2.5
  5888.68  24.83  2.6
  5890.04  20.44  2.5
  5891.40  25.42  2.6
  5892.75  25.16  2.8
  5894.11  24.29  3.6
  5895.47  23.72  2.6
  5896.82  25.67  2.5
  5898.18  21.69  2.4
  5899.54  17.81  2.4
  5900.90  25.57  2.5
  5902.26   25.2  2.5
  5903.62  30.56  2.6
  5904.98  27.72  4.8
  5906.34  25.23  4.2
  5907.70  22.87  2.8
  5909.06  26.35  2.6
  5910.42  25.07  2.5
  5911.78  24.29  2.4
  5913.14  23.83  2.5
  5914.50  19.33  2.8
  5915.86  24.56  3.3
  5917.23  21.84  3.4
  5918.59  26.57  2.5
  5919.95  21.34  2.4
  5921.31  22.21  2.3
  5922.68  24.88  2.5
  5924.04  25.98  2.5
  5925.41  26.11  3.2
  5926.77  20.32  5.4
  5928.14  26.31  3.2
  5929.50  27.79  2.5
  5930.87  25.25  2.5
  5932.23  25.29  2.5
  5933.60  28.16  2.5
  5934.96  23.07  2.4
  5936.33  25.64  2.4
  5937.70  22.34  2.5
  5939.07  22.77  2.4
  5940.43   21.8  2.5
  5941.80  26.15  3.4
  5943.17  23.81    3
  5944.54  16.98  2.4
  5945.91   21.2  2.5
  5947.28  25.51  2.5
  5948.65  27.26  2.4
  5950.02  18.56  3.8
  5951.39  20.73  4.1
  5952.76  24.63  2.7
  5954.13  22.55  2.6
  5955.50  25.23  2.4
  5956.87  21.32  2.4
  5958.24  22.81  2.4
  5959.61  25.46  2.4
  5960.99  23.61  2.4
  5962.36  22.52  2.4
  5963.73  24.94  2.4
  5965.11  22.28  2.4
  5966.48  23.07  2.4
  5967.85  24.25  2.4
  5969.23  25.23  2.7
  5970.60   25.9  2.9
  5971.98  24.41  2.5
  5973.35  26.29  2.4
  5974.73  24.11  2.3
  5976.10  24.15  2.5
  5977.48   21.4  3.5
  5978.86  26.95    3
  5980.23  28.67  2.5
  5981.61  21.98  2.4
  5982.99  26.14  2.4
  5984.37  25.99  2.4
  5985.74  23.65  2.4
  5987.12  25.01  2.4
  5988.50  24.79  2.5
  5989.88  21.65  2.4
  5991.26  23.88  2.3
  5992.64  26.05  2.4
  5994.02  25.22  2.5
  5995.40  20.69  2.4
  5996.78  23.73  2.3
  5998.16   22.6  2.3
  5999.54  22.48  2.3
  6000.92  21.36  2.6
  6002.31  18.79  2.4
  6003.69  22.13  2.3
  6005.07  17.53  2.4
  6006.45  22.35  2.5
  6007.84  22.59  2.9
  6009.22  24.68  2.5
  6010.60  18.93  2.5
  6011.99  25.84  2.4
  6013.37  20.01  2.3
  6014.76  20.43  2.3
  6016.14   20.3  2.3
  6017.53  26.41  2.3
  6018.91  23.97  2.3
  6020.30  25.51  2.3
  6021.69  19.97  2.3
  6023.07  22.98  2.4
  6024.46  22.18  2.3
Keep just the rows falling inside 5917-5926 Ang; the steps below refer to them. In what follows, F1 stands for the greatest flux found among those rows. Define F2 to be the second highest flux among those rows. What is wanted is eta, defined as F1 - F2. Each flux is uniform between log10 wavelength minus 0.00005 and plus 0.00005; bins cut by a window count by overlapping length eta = 0.5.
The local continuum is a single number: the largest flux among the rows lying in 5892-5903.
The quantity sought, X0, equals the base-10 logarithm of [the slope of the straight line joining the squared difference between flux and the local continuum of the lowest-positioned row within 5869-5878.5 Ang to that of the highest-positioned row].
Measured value -0.1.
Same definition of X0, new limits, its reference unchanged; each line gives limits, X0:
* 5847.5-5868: 0.2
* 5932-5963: -0.5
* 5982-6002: 0.0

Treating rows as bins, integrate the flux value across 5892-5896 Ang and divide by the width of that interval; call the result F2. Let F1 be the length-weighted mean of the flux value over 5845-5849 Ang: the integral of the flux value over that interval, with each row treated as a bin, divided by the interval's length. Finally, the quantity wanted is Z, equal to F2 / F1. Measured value 0.978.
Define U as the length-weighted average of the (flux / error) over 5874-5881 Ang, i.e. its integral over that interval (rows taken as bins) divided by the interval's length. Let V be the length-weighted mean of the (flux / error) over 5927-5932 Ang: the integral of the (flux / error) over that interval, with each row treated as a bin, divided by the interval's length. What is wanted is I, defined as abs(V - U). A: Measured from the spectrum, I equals 0.2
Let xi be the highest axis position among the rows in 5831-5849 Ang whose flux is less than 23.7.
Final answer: 5842.76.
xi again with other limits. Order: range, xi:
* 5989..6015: 6014.76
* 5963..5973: 5966.48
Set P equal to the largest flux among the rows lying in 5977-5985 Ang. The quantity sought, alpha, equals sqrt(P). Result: 5.35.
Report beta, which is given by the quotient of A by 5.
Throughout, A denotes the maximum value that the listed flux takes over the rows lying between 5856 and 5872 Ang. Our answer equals 6.2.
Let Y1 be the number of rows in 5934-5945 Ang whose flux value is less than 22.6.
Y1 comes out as 3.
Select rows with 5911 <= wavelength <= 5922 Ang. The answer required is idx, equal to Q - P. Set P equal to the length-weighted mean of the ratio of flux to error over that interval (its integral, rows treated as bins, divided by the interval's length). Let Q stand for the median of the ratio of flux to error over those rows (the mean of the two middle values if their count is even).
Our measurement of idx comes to 0.5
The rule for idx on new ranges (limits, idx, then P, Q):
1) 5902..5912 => 1.1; 8.91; 10.1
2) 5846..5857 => -0.1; 8.45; 8.4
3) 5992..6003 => 0.4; 9.43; 9.8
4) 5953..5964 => 0.0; 9.68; 9.7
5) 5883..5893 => -0.1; 10.00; 9.9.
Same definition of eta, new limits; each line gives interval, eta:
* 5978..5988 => 1.7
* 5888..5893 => 0.3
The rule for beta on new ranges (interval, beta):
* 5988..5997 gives 5.2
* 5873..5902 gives 6.0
